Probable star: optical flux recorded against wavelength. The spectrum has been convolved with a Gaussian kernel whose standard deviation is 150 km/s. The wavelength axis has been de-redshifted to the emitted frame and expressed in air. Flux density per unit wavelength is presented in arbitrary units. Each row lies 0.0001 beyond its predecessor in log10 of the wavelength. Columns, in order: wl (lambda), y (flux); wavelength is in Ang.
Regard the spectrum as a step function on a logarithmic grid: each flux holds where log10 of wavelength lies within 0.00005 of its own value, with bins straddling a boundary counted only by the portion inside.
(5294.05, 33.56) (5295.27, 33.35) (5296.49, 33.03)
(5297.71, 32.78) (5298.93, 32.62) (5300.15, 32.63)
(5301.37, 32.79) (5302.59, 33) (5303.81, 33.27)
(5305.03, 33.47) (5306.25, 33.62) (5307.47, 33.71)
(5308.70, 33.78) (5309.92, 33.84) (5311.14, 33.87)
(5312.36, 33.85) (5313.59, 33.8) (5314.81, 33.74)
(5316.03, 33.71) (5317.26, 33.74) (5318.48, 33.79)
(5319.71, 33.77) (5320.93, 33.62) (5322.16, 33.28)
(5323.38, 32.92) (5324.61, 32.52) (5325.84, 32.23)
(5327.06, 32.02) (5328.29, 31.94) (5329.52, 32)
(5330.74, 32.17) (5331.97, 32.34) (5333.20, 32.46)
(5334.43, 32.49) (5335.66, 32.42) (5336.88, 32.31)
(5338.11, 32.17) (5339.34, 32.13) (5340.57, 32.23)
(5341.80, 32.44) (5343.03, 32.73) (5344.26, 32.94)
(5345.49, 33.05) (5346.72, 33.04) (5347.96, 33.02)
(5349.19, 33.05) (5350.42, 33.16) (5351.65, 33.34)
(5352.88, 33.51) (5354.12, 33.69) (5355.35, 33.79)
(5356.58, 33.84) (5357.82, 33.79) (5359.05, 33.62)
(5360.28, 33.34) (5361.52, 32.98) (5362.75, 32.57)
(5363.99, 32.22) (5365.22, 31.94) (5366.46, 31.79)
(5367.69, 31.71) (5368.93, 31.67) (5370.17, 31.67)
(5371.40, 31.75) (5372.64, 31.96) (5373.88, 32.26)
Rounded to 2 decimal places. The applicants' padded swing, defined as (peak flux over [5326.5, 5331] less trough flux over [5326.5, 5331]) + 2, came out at 2.23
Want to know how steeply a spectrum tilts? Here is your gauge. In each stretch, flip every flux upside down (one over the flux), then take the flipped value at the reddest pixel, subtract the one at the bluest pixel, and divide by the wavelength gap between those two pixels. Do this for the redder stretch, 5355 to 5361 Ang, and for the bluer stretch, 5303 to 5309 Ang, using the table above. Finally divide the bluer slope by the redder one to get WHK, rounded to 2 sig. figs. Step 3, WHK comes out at -1.1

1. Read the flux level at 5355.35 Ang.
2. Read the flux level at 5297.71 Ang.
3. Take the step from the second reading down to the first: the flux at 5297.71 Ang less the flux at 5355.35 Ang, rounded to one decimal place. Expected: -1.0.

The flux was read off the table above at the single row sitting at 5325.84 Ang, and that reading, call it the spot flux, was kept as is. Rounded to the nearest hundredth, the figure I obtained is 32.23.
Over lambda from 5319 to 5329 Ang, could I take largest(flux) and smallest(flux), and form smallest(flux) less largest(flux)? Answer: -1.8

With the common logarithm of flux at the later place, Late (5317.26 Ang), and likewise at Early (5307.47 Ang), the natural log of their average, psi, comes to 0.424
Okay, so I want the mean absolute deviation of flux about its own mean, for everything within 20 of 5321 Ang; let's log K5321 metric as 0.66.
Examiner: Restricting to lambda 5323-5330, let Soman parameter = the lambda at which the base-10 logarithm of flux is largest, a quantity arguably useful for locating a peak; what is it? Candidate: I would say 5323.38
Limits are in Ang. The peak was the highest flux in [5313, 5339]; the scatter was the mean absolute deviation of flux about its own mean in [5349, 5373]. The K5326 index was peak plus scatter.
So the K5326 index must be 34.6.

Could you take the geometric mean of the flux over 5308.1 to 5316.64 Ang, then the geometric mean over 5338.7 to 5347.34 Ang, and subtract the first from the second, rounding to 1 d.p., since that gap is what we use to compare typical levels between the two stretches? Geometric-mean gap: -1.1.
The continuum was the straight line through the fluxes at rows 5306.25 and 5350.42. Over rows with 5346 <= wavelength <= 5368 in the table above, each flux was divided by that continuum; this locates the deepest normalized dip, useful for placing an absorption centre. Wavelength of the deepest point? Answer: 5367.69 Ang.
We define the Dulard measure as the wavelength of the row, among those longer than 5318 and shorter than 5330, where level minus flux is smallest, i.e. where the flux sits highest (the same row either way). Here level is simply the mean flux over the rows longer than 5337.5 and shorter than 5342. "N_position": 5318.48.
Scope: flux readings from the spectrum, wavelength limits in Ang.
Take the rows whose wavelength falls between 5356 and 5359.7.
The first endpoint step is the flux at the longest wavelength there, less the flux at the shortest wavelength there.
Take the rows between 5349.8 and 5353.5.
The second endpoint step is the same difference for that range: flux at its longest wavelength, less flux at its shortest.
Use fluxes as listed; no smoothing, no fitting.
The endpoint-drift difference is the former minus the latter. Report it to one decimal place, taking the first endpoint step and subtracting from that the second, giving -0.6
